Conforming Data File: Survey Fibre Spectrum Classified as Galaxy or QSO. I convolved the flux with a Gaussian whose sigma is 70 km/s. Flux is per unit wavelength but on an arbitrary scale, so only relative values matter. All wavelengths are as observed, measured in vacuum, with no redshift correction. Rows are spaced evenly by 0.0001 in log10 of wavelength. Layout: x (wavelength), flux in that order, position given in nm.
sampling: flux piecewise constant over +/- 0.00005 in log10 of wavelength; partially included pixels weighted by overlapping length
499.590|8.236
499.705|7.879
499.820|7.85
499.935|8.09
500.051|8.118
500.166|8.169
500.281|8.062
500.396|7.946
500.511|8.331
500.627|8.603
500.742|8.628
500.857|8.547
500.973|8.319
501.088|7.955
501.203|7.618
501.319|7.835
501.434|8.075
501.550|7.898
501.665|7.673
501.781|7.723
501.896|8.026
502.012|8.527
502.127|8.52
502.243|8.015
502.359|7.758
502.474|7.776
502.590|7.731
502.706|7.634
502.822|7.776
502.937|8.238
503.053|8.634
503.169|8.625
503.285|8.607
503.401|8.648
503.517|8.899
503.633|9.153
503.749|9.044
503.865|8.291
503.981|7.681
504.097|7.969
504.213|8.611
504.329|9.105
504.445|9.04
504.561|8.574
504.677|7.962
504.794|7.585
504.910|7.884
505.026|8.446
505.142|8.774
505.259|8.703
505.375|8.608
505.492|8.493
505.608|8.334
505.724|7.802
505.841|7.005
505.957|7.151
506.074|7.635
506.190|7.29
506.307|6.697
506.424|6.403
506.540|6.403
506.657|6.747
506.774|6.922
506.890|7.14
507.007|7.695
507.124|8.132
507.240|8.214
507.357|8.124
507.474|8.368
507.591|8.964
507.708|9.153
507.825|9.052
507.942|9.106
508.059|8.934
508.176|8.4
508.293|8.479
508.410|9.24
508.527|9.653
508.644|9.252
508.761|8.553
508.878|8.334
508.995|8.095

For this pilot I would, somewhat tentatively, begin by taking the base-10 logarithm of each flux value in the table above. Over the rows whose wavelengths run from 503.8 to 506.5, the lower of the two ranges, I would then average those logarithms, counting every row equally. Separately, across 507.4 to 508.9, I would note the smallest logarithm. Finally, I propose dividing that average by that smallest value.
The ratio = 0.98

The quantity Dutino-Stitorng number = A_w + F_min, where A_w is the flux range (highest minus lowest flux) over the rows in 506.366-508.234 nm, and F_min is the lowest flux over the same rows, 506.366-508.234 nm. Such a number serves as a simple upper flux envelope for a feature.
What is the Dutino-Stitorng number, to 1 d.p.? 9.2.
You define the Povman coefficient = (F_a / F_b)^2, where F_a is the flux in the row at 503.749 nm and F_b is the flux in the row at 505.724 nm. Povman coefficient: 1.34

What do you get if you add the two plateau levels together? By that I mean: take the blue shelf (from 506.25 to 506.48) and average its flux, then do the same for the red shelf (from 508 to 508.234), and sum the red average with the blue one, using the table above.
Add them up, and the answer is 15.2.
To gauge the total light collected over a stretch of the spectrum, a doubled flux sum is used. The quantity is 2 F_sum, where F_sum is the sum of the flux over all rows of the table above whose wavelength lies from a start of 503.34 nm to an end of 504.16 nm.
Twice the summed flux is 119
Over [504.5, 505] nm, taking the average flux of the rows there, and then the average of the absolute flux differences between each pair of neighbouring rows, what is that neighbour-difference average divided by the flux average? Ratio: 0.05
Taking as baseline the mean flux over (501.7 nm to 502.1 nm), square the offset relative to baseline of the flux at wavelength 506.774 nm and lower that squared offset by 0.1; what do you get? 1.3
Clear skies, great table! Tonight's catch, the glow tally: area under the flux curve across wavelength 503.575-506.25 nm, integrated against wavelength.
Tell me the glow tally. 22.0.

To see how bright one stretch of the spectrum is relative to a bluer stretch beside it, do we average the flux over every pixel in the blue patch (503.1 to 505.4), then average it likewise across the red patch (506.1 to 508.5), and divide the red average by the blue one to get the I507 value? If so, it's 0.94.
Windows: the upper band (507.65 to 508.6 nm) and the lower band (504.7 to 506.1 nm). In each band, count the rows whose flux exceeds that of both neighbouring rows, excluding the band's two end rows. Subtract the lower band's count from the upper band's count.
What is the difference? 0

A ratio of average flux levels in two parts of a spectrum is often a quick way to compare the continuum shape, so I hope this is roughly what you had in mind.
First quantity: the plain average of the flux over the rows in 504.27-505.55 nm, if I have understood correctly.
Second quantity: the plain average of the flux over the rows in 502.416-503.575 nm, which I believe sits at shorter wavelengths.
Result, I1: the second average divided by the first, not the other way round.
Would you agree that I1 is 0.97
